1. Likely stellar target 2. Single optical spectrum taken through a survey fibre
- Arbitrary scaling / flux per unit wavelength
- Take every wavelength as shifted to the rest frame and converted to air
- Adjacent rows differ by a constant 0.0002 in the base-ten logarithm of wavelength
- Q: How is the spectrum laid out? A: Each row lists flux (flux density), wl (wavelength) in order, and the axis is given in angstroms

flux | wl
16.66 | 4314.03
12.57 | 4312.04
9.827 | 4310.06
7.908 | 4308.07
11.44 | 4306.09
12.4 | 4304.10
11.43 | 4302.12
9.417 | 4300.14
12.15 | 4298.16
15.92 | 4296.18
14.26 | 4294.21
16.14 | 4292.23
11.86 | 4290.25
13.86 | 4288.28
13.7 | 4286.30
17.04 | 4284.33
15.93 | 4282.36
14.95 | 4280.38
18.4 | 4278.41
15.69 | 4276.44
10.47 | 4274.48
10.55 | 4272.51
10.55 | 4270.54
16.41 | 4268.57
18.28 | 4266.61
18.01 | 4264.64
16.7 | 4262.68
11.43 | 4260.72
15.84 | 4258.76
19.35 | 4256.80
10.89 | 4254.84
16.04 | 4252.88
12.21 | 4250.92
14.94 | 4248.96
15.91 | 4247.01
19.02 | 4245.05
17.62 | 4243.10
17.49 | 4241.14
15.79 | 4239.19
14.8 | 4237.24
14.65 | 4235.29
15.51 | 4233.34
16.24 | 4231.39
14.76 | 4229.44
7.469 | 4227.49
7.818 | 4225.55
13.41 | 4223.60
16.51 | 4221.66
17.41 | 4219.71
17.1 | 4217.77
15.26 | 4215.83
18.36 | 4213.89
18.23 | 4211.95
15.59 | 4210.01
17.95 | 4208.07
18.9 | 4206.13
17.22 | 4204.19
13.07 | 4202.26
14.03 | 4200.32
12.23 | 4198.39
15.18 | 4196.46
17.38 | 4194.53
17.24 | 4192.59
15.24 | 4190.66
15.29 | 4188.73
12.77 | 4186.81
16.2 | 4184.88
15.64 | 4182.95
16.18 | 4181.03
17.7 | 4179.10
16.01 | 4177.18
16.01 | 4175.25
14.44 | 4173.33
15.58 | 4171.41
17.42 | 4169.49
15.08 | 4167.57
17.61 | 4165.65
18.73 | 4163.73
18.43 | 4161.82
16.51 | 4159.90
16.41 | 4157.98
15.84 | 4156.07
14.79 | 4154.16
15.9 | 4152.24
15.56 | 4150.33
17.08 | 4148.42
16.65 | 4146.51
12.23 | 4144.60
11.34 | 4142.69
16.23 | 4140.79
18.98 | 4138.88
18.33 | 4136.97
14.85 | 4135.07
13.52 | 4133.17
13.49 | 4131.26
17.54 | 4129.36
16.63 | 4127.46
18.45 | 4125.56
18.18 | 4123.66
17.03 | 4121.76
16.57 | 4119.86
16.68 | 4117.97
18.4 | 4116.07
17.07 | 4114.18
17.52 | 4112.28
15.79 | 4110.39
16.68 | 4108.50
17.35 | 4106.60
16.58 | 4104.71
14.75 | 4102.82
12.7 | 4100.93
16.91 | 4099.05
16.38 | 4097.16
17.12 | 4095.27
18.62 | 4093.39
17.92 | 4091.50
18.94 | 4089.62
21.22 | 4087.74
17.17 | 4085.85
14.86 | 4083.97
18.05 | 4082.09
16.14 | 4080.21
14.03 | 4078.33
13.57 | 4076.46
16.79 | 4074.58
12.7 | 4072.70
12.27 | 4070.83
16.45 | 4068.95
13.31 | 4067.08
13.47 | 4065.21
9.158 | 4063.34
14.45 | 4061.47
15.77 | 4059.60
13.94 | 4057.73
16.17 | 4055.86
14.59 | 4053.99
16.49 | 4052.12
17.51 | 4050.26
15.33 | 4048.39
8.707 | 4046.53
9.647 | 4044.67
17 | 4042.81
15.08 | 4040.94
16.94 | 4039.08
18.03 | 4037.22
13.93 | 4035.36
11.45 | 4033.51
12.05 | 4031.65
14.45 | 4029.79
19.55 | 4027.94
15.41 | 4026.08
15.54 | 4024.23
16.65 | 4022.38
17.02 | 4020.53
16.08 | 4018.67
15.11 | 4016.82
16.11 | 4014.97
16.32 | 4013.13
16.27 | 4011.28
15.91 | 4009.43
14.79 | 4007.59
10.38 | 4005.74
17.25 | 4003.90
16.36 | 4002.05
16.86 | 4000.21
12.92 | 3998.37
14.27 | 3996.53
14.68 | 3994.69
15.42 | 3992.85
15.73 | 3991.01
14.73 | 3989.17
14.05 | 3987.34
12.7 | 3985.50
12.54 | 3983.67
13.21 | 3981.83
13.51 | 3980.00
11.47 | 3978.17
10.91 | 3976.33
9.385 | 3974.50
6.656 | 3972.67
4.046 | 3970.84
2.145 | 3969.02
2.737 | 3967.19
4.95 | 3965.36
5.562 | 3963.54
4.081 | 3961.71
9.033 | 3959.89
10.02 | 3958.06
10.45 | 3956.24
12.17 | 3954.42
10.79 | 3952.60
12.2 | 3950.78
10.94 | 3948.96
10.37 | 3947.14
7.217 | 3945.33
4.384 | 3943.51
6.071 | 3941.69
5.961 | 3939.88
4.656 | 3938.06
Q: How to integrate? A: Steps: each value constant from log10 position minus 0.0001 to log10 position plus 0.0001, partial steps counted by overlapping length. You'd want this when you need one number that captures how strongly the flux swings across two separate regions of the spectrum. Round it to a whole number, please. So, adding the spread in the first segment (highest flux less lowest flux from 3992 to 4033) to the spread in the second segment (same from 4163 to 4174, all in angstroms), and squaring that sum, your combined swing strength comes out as 181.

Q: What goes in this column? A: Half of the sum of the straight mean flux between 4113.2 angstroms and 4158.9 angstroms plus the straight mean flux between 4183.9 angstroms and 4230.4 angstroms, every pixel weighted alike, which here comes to 15.7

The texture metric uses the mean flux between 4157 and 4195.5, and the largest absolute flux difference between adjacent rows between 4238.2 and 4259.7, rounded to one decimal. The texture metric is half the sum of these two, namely 12.4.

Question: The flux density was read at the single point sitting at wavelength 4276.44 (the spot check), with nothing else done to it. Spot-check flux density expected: 15.69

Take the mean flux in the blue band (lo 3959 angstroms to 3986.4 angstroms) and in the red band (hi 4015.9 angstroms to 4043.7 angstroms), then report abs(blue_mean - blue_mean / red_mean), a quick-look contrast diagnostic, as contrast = 7.7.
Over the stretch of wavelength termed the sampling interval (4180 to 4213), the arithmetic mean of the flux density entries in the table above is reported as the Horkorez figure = 15.8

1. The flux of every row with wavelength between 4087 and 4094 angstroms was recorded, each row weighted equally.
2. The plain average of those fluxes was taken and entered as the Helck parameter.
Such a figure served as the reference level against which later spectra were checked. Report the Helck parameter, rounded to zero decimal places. 19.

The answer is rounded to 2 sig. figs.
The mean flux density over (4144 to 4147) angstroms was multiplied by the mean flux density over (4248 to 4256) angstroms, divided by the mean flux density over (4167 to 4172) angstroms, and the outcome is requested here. 12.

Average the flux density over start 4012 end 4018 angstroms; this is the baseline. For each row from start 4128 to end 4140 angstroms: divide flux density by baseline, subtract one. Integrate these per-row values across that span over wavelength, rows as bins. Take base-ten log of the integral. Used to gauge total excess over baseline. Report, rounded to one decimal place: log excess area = -0.7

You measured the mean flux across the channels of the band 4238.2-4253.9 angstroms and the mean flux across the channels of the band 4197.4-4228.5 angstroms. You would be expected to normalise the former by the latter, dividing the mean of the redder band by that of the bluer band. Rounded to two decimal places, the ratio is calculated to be 1.07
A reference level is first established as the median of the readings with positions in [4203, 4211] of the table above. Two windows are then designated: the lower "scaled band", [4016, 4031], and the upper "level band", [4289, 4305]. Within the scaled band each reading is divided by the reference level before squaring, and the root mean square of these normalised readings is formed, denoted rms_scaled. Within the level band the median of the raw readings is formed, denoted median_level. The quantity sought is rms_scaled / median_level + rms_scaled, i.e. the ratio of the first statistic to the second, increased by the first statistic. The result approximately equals 1.00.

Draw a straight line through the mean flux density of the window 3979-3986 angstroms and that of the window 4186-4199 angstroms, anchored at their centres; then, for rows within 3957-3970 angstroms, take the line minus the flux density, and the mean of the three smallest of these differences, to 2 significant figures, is 4.6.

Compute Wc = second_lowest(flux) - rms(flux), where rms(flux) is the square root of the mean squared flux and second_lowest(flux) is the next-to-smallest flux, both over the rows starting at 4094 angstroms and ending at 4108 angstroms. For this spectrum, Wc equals -1.3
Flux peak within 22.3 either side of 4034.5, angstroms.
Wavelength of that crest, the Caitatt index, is 4027.94 angstroms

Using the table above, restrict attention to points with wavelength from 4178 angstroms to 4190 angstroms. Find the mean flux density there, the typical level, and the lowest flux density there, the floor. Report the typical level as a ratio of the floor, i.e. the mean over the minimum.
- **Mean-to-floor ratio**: 1.22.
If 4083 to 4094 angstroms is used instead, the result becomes 1.22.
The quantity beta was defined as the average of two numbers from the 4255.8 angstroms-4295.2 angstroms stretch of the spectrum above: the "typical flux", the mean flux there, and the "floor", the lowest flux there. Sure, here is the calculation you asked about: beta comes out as 12.7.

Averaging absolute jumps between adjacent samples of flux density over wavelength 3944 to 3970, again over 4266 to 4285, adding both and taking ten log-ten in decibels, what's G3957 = 6.0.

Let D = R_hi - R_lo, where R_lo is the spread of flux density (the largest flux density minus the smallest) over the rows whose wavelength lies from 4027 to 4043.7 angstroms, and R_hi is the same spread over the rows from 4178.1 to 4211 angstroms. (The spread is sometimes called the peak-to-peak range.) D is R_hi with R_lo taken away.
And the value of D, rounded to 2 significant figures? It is -1.4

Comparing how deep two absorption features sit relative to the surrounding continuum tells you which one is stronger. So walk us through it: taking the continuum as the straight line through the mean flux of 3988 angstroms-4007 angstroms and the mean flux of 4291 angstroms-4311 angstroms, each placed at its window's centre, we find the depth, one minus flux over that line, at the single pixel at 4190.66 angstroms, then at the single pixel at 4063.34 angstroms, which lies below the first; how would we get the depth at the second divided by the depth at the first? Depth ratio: -2.2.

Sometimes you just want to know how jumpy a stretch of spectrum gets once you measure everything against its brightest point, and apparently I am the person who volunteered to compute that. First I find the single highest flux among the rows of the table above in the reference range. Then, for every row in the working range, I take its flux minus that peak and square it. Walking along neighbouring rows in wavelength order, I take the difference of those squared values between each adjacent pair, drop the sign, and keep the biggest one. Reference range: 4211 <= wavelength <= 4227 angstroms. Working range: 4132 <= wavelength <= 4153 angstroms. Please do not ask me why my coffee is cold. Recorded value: 45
